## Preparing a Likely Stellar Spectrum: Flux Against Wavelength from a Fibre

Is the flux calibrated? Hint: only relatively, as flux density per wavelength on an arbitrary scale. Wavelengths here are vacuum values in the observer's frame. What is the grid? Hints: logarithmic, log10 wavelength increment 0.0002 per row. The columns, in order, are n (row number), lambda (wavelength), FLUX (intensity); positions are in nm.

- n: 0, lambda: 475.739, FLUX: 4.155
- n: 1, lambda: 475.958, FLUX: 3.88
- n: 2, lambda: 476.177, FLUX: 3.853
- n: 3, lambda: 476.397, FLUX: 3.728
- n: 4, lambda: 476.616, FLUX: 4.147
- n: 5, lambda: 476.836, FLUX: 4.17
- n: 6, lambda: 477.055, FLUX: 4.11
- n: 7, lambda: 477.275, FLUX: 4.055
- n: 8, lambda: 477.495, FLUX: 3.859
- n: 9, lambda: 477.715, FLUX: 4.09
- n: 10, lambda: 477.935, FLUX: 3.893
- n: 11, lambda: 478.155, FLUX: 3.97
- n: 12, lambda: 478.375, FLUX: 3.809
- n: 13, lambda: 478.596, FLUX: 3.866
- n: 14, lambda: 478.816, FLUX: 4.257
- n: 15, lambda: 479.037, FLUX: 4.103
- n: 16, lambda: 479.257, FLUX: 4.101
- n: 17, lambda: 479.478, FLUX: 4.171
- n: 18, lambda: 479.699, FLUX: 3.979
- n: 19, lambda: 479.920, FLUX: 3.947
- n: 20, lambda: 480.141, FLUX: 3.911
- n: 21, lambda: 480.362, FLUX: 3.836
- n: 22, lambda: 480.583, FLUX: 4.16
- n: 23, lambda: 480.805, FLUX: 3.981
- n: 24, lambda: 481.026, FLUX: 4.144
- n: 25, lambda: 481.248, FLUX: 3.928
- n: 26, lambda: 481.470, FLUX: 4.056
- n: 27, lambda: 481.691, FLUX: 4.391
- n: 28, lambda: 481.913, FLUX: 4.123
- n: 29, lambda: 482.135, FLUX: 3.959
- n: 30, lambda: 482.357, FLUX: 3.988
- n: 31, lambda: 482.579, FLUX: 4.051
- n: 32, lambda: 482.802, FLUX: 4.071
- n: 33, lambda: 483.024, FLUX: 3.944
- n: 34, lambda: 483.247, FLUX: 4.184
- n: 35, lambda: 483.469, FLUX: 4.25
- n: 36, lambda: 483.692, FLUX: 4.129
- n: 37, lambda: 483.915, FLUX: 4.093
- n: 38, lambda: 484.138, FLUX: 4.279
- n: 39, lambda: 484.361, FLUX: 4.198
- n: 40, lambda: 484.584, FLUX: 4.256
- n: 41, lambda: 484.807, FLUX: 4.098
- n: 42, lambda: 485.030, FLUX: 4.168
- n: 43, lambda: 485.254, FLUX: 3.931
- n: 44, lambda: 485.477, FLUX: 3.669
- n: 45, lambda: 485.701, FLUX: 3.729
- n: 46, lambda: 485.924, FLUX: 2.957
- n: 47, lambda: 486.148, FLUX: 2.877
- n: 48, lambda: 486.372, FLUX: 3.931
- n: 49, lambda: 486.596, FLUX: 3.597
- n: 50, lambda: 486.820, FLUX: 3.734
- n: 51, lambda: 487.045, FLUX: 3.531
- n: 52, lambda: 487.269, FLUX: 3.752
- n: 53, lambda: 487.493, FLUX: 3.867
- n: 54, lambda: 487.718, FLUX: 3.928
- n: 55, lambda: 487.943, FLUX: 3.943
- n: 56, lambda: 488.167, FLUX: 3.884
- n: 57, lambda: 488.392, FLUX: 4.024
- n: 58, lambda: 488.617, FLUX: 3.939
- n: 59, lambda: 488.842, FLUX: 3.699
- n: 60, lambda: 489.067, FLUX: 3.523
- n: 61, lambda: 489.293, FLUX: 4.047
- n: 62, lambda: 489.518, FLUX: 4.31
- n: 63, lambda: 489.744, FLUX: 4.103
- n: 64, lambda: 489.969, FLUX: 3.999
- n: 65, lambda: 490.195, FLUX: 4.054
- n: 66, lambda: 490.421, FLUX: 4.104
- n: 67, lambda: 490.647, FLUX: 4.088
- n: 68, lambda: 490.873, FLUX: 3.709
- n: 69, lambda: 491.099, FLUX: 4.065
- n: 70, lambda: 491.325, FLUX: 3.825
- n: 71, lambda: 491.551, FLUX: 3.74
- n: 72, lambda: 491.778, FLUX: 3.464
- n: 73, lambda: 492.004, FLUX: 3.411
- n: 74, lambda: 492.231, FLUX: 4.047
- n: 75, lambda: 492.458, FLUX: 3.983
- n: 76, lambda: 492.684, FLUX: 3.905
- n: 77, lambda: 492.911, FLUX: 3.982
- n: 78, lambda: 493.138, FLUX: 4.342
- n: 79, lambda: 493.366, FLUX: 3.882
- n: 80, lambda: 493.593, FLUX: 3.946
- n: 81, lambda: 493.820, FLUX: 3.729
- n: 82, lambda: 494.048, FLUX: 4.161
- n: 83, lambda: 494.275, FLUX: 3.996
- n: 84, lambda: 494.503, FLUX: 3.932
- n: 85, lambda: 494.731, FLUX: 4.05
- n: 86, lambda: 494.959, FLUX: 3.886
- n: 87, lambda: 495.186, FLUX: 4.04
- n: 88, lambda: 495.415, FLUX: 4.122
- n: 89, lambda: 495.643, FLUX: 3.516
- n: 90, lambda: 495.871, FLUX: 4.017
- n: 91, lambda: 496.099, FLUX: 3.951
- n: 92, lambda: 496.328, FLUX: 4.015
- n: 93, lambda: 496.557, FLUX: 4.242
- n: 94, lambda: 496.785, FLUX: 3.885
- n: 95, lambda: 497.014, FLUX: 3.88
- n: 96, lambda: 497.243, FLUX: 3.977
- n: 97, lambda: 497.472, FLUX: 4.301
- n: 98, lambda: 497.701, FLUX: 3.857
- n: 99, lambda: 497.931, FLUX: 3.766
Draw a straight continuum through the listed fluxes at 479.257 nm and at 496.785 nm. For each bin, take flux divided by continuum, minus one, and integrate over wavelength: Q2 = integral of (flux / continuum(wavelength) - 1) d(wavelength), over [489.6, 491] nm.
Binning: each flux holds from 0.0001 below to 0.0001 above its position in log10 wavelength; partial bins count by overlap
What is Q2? 0.02 nm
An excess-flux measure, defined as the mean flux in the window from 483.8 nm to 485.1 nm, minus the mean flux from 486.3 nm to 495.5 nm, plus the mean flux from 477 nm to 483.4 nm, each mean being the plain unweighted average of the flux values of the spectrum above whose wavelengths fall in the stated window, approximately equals 4.31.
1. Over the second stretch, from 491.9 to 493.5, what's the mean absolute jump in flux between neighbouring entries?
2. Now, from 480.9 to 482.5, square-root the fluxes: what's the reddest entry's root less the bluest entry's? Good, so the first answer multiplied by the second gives -0.011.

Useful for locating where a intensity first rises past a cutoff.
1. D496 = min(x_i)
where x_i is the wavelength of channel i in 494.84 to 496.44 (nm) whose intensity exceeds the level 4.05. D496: 495.415 nm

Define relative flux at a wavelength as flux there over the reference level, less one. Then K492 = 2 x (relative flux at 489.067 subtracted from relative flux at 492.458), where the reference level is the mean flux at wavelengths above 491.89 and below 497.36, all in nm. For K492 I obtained 0.23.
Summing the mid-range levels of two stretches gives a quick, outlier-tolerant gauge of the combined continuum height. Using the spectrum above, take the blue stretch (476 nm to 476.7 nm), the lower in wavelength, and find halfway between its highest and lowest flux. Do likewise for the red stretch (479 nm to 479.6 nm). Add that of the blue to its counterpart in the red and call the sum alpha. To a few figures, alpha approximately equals 8.1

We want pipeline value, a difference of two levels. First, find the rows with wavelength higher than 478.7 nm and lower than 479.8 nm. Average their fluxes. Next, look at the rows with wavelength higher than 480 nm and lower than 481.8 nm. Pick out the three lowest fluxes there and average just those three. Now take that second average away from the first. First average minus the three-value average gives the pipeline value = 0.23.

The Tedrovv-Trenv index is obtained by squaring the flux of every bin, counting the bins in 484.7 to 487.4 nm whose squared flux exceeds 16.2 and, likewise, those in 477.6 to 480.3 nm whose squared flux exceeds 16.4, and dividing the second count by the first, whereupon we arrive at 2.5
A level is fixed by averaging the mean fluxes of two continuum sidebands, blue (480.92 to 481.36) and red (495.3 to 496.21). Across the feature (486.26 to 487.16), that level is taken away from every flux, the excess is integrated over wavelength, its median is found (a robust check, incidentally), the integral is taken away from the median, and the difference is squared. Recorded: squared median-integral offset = 0.004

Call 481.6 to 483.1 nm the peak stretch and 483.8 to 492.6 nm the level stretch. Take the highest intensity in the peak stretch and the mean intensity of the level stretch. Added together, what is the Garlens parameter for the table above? 8.25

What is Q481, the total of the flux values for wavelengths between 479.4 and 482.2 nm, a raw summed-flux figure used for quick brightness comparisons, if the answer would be 52.6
